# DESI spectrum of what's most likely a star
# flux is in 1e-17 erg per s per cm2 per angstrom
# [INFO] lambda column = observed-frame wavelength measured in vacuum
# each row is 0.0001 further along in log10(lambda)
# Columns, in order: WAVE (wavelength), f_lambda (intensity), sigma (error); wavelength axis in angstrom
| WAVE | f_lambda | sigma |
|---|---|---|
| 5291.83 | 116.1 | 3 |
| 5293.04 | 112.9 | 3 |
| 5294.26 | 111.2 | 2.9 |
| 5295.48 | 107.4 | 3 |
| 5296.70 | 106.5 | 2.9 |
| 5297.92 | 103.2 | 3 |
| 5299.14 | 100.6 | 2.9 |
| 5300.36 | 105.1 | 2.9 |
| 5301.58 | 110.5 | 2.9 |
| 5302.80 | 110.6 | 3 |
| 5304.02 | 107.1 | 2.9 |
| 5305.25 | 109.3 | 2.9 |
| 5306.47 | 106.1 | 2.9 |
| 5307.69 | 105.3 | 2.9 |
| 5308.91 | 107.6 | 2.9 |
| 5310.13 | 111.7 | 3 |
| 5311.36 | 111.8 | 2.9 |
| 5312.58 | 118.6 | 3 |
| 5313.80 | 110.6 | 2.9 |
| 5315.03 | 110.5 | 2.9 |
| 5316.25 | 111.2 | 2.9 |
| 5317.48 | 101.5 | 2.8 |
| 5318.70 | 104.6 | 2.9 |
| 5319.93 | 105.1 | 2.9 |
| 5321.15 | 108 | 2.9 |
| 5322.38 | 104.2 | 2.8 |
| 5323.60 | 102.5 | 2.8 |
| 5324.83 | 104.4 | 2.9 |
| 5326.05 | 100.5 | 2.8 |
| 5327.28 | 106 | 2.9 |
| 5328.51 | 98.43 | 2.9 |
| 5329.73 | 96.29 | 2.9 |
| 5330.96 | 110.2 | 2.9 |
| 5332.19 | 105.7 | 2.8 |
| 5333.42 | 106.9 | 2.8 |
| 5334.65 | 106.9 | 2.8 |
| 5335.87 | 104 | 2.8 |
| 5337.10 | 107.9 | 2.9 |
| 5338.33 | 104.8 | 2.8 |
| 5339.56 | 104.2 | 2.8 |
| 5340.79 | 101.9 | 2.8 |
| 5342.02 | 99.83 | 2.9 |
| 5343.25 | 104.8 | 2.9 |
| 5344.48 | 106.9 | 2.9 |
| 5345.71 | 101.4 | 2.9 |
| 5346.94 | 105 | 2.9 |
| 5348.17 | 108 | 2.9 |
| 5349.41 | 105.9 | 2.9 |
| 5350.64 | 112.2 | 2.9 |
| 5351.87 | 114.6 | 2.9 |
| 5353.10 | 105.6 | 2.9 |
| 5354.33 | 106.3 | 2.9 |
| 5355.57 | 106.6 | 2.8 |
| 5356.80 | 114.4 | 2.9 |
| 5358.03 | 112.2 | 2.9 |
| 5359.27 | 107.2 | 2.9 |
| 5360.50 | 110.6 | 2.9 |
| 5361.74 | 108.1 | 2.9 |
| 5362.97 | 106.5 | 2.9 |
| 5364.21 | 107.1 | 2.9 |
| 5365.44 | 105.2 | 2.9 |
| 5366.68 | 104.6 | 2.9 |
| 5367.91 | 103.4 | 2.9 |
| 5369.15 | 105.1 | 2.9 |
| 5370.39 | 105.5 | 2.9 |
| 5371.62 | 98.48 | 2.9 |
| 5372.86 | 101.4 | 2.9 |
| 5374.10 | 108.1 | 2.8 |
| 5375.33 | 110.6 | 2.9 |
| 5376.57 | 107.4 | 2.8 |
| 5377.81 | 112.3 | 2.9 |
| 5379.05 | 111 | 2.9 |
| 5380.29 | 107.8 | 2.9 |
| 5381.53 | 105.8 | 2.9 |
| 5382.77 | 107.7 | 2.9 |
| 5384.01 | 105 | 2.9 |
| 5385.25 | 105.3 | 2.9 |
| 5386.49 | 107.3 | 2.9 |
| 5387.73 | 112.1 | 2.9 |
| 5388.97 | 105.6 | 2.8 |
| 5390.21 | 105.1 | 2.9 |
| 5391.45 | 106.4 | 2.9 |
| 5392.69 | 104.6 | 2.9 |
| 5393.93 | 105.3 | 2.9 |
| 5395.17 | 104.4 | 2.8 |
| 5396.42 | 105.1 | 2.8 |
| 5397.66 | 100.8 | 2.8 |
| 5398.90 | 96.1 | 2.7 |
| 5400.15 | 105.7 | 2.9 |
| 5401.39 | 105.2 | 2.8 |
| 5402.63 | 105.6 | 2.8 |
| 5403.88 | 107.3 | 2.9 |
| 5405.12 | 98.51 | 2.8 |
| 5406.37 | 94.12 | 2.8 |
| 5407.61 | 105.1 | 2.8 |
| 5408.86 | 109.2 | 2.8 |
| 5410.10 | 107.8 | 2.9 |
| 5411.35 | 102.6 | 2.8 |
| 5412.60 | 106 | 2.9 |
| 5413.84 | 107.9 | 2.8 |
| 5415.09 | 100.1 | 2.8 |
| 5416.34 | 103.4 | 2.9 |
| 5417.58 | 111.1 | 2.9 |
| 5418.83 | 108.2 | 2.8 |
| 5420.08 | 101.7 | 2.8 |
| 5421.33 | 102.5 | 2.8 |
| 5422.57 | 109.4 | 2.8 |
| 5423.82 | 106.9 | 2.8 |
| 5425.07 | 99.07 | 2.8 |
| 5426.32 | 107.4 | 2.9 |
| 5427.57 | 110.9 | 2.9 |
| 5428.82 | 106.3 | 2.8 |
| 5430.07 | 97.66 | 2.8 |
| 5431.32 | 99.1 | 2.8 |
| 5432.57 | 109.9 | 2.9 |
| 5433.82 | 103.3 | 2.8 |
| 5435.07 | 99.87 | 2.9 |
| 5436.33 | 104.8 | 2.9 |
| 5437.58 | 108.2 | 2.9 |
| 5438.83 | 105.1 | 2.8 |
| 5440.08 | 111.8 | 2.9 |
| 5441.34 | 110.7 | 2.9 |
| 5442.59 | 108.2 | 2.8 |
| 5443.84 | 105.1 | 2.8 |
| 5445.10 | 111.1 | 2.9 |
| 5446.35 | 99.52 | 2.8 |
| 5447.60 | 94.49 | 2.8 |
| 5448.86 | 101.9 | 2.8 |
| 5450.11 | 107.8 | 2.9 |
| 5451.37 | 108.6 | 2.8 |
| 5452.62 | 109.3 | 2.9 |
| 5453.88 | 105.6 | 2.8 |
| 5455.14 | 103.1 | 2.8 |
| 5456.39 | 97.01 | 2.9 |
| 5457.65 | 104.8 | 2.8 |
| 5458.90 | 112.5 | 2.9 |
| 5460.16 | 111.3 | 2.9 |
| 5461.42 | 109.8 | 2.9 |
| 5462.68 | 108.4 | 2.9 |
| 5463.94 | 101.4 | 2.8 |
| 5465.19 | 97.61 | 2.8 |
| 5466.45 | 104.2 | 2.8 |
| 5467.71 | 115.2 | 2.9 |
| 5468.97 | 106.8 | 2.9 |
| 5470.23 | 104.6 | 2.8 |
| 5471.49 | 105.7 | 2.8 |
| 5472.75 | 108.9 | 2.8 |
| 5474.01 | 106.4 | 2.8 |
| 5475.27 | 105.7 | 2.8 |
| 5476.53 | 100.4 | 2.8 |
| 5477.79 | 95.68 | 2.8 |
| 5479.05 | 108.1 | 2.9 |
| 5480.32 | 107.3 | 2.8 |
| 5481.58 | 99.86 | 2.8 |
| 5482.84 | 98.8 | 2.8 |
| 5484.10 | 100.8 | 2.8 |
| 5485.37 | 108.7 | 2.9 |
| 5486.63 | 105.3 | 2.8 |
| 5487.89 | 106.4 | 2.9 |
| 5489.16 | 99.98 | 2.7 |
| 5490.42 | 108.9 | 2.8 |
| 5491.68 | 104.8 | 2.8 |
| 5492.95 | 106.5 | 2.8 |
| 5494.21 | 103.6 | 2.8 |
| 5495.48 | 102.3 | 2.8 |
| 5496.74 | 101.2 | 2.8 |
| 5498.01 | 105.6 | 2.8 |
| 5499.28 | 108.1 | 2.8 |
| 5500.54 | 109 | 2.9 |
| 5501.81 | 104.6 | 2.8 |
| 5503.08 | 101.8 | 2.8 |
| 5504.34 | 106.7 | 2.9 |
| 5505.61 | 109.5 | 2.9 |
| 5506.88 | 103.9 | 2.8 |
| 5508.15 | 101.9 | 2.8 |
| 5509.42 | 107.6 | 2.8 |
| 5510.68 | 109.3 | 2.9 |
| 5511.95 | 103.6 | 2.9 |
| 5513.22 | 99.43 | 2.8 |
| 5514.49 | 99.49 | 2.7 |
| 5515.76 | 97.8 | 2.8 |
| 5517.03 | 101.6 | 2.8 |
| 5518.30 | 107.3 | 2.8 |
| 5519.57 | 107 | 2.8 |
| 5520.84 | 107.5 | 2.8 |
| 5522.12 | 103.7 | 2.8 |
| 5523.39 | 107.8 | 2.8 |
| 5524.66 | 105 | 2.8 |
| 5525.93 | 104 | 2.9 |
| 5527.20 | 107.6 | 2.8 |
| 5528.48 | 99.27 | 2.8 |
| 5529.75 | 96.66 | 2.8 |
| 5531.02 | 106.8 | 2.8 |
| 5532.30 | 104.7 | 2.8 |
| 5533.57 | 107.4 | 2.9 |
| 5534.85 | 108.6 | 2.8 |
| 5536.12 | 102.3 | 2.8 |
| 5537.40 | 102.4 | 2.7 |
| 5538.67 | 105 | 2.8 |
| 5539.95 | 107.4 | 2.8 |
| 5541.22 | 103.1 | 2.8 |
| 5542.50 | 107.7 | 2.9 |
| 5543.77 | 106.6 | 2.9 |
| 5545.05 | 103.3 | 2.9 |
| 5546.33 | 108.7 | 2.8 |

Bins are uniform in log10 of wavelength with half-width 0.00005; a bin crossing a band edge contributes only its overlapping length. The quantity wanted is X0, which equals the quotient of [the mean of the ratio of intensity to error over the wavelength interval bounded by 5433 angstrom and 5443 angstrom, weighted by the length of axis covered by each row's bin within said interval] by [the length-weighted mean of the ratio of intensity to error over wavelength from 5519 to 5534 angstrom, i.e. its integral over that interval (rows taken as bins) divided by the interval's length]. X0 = 1.00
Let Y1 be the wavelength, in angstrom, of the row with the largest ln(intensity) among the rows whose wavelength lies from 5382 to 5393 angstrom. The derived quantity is 5387.73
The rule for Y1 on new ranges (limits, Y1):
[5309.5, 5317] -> 5312.58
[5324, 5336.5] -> 5330.96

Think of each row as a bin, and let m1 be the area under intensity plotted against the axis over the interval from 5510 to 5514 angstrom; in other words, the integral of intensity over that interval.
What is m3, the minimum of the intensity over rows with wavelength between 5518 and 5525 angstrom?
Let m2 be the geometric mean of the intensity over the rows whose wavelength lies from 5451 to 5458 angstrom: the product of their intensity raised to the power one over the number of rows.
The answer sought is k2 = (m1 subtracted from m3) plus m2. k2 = -208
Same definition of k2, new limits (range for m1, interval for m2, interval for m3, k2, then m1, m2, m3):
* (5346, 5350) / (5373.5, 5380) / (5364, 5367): -209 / 423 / 110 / 104.6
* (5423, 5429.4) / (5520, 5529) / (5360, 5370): -471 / 679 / 105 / 103.4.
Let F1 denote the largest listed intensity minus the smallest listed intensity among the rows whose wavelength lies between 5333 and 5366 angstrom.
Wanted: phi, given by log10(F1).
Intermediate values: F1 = 14.8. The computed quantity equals 1.17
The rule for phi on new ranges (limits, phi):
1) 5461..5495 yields 1.29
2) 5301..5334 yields 1.35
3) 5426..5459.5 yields 1.26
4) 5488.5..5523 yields 1.07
